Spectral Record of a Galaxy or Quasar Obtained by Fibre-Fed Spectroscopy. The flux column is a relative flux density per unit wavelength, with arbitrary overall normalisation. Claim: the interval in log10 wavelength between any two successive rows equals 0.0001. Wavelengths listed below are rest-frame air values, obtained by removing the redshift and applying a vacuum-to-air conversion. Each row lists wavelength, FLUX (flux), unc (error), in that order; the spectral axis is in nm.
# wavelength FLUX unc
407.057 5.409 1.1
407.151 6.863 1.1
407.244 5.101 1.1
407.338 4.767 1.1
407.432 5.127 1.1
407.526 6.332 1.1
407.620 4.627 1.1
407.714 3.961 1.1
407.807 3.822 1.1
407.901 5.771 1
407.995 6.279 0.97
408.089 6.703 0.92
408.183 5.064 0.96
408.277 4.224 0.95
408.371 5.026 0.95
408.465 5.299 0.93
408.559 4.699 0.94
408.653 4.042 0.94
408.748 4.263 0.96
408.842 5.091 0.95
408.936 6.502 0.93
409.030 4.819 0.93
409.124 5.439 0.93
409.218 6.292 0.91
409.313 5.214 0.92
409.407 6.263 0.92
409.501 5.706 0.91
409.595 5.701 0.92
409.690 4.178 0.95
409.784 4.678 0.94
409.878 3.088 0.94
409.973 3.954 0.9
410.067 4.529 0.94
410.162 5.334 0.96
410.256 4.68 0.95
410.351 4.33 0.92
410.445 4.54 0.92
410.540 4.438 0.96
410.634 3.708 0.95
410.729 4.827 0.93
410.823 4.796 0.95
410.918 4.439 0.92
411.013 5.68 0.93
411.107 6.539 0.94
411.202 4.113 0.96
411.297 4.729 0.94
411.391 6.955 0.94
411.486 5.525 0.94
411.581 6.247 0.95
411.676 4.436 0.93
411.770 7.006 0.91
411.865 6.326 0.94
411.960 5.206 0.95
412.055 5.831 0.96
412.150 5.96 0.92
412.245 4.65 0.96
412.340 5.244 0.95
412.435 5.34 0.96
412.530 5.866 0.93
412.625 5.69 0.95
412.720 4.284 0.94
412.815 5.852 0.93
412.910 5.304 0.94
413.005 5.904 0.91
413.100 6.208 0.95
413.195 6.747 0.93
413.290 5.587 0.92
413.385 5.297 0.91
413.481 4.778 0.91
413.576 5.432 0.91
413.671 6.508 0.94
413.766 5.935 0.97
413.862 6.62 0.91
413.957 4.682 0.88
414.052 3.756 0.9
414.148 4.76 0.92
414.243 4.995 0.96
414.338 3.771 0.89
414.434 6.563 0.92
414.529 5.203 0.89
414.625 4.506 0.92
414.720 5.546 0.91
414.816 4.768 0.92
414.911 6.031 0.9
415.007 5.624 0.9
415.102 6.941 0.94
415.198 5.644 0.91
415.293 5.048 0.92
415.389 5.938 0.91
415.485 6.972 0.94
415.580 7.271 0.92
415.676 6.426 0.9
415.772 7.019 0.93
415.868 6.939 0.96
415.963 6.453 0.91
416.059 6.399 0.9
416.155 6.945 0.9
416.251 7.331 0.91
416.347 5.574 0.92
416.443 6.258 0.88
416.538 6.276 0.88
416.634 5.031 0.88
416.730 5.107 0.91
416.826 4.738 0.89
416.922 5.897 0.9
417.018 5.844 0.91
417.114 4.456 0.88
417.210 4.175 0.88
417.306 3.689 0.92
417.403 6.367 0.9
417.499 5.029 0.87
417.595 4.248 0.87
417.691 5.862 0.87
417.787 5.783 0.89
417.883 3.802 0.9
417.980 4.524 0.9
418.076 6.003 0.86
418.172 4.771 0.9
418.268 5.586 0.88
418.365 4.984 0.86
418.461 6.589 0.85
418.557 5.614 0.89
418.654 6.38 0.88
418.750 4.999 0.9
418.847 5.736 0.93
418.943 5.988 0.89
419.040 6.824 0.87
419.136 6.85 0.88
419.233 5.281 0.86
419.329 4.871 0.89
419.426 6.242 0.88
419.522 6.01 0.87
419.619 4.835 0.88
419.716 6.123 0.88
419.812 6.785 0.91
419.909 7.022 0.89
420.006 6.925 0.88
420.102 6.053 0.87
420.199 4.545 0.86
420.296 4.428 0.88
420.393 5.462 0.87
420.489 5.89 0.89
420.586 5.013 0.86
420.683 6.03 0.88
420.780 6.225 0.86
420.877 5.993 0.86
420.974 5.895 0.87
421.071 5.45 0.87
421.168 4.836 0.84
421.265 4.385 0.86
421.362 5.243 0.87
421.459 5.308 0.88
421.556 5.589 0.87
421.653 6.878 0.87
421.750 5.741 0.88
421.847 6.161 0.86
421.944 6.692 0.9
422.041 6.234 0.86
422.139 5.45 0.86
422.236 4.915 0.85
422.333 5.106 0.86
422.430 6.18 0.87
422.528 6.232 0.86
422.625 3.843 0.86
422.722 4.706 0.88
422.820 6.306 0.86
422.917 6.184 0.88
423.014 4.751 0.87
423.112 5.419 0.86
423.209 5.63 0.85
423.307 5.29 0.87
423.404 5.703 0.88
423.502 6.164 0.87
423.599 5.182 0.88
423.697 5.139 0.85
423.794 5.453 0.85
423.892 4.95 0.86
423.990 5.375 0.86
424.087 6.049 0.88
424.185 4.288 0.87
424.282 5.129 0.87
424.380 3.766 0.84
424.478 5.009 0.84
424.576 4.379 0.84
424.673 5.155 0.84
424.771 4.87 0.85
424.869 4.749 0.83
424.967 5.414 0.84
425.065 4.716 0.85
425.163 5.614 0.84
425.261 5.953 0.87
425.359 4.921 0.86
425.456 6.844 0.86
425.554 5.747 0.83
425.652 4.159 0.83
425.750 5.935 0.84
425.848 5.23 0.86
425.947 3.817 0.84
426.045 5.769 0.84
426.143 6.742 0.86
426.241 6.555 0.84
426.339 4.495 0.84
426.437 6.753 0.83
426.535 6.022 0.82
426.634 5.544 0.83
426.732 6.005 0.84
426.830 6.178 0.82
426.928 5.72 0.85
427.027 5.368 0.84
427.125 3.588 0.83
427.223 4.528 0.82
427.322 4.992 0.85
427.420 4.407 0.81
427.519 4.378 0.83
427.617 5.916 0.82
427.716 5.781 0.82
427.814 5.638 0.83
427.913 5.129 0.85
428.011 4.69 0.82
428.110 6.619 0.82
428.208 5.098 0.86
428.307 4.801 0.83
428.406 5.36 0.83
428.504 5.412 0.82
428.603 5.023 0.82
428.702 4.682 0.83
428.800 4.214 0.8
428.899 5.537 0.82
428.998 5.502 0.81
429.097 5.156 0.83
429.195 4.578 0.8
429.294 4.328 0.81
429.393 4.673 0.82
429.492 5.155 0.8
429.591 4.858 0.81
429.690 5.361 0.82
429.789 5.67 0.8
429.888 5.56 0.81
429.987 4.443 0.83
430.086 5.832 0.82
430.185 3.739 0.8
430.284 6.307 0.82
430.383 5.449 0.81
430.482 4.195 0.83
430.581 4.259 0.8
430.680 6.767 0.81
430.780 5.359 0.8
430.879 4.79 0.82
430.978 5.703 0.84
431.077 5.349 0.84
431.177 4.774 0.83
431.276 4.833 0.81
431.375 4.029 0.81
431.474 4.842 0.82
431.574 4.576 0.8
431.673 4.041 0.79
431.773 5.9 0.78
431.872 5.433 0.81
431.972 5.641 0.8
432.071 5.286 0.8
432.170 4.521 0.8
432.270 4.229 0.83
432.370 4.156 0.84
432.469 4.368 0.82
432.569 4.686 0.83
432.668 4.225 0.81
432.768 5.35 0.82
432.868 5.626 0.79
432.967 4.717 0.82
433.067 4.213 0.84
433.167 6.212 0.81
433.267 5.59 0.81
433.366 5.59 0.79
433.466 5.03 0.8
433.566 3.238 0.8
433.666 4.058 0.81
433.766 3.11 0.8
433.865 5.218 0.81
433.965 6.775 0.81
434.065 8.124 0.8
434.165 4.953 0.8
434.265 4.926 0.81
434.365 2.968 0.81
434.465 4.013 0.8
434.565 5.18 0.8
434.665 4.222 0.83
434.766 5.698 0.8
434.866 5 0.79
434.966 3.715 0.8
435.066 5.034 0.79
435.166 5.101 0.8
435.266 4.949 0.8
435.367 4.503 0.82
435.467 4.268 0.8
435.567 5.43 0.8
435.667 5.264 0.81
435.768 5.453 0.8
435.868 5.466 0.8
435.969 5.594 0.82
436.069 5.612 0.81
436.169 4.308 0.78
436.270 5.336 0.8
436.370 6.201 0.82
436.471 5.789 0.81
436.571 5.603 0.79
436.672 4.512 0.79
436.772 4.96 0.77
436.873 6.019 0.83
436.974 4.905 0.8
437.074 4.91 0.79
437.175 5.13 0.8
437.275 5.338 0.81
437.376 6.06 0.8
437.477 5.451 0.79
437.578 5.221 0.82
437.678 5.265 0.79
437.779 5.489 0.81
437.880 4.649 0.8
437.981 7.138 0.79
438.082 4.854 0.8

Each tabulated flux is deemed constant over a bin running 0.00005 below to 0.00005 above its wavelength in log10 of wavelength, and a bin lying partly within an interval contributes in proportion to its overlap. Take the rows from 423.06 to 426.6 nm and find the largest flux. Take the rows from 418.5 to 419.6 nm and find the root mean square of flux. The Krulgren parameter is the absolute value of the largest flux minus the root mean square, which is 0.92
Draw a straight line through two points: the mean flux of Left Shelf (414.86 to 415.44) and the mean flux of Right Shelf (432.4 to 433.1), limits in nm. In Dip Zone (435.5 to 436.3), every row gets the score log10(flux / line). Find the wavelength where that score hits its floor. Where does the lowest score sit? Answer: 436.169 nm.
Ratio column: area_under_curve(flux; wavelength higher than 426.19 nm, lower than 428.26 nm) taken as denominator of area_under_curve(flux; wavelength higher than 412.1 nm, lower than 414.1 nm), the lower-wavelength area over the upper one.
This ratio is 0.99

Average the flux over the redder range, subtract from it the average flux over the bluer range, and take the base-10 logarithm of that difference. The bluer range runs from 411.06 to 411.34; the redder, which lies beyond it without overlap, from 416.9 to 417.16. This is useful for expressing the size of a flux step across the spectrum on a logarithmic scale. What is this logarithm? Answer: -0.6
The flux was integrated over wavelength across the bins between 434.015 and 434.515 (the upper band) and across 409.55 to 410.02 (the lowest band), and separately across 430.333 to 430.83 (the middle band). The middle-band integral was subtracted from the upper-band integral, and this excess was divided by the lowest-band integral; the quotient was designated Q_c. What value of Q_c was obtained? -0.04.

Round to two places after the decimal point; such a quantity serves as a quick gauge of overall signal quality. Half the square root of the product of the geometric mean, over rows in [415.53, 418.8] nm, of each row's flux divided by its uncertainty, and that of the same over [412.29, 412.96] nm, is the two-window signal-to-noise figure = 2.97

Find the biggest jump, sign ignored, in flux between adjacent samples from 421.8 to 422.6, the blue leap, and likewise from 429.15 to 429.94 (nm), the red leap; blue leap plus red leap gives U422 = 1.6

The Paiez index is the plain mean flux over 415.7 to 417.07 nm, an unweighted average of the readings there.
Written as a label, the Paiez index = 6.13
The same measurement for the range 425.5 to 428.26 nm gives 5.39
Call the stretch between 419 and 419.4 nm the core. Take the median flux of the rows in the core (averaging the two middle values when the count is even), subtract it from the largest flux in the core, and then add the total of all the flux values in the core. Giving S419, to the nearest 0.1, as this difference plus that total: 24.6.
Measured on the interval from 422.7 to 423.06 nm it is 22.8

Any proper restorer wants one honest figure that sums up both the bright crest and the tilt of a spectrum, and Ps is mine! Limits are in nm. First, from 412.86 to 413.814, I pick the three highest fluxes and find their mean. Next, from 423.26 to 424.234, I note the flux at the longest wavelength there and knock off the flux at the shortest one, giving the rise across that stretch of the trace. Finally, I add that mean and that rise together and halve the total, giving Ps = 2.7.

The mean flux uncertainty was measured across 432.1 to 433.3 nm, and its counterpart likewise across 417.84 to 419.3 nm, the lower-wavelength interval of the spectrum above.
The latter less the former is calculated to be 0.065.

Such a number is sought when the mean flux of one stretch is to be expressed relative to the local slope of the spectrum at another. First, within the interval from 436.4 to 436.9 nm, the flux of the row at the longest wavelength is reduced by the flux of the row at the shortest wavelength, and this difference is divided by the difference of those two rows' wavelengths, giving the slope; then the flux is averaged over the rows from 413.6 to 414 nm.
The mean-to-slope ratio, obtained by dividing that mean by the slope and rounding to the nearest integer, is 10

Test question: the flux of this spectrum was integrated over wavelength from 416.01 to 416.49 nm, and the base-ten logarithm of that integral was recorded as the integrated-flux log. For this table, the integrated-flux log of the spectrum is 0.494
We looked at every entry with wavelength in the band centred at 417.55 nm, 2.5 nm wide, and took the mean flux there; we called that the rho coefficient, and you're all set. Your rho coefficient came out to 5.29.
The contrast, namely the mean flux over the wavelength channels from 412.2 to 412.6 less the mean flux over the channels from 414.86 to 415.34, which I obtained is -0.6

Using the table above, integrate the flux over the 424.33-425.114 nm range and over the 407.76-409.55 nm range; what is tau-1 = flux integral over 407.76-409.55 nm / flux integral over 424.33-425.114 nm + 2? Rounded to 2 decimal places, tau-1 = 4.54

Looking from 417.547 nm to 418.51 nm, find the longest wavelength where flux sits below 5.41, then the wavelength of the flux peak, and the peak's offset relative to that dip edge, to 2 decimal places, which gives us 0.10 nm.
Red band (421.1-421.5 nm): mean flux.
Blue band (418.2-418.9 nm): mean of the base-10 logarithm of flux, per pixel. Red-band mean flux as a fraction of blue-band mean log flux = 6.6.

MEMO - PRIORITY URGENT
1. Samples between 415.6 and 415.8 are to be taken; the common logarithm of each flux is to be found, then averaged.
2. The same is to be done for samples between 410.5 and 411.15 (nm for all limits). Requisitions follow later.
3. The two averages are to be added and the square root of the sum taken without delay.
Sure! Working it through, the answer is 1.230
